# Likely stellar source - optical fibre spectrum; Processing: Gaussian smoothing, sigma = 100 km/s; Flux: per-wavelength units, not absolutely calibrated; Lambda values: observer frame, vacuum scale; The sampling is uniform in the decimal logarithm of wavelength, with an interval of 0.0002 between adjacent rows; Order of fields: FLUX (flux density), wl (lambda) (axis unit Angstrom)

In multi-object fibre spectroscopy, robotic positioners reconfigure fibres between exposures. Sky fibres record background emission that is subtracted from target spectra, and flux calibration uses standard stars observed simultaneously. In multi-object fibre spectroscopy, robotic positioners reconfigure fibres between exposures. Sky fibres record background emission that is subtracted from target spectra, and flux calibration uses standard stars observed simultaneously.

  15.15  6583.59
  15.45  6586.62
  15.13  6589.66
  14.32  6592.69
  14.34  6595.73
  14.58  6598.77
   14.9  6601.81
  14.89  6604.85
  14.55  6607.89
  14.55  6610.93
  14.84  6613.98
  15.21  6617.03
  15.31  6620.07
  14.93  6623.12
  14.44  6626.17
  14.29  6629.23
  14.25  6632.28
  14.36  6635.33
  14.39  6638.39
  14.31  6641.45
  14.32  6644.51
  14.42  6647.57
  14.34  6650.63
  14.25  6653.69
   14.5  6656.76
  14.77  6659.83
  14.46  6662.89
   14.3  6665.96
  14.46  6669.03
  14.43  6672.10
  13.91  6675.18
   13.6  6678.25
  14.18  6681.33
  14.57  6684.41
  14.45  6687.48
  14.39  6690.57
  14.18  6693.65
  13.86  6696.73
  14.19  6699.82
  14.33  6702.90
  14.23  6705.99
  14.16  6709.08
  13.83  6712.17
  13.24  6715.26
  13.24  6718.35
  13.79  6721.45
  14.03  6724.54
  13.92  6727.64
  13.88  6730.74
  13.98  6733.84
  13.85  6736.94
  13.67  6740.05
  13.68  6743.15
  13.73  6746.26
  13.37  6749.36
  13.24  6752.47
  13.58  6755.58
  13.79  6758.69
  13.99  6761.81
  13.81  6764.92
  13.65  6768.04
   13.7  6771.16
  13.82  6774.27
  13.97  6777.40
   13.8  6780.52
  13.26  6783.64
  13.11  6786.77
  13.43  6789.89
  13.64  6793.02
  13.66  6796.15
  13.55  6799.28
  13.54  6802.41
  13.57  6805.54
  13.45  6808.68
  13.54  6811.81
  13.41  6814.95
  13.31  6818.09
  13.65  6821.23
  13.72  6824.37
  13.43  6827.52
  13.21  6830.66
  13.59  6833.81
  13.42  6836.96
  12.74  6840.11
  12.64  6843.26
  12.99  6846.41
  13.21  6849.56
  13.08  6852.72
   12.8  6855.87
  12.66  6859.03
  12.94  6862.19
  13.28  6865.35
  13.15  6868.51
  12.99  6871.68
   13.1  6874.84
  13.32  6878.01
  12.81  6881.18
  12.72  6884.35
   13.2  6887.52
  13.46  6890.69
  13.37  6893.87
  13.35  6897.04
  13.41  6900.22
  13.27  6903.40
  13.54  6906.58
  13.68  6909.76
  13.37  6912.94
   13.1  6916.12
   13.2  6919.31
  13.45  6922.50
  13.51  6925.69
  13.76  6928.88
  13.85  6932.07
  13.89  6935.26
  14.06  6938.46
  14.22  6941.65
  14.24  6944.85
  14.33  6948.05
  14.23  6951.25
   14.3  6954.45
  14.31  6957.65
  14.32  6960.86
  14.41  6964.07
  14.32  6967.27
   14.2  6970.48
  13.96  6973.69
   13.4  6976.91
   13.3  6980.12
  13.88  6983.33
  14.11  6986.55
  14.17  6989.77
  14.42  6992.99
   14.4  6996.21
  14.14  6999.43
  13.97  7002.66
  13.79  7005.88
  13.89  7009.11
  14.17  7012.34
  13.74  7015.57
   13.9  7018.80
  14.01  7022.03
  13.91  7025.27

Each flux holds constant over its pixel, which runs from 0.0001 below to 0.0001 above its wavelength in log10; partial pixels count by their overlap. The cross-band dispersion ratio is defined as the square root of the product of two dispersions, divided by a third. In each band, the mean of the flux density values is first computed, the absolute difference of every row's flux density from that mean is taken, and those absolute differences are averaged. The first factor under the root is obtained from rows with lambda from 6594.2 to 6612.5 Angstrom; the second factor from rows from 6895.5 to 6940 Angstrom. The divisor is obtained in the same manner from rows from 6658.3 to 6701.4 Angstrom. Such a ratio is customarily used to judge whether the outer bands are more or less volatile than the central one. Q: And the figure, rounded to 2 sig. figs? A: 0.82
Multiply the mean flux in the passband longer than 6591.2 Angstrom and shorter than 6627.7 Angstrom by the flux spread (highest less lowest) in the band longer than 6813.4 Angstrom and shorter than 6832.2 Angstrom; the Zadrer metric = 8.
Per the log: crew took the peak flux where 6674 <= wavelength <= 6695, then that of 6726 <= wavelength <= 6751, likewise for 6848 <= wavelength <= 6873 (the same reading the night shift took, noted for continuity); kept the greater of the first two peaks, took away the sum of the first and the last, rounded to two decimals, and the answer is -13.28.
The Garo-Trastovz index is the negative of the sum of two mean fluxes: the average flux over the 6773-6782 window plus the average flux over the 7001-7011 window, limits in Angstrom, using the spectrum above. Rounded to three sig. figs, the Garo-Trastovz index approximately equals -27.7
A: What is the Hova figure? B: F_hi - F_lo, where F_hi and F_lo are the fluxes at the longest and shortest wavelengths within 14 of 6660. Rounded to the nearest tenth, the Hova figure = 0.0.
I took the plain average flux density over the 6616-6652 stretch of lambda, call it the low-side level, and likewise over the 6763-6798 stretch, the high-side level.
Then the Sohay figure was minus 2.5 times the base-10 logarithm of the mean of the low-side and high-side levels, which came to -2.87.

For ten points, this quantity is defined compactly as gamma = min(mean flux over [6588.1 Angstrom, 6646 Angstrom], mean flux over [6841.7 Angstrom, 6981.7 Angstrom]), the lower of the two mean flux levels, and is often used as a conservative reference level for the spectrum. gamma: 13.5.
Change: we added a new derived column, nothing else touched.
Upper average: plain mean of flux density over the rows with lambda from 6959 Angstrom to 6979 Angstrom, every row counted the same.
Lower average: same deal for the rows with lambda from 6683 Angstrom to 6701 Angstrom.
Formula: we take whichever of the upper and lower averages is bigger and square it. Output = 204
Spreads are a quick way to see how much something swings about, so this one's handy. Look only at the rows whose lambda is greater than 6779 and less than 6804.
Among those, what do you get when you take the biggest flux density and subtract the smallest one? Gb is 0.69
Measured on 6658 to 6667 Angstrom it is 0.47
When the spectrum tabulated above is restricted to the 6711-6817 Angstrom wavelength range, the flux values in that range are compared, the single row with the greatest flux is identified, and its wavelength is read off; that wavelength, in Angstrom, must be 6724.54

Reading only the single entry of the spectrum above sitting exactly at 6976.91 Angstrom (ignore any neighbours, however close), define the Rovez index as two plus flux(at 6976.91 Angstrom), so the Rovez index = 15.4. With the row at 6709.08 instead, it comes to 16.2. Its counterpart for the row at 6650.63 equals 16.3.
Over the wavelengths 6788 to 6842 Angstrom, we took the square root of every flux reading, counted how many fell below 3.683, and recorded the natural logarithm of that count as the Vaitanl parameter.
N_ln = 2.4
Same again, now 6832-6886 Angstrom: 2.8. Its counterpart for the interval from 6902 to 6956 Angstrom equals 1.9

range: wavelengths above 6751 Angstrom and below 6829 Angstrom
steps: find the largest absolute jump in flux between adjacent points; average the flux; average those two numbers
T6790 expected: 7.06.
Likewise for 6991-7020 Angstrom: 7.24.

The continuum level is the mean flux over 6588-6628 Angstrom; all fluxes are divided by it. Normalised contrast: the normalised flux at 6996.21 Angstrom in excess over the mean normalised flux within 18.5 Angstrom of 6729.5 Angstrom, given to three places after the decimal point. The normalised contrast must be 0.045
